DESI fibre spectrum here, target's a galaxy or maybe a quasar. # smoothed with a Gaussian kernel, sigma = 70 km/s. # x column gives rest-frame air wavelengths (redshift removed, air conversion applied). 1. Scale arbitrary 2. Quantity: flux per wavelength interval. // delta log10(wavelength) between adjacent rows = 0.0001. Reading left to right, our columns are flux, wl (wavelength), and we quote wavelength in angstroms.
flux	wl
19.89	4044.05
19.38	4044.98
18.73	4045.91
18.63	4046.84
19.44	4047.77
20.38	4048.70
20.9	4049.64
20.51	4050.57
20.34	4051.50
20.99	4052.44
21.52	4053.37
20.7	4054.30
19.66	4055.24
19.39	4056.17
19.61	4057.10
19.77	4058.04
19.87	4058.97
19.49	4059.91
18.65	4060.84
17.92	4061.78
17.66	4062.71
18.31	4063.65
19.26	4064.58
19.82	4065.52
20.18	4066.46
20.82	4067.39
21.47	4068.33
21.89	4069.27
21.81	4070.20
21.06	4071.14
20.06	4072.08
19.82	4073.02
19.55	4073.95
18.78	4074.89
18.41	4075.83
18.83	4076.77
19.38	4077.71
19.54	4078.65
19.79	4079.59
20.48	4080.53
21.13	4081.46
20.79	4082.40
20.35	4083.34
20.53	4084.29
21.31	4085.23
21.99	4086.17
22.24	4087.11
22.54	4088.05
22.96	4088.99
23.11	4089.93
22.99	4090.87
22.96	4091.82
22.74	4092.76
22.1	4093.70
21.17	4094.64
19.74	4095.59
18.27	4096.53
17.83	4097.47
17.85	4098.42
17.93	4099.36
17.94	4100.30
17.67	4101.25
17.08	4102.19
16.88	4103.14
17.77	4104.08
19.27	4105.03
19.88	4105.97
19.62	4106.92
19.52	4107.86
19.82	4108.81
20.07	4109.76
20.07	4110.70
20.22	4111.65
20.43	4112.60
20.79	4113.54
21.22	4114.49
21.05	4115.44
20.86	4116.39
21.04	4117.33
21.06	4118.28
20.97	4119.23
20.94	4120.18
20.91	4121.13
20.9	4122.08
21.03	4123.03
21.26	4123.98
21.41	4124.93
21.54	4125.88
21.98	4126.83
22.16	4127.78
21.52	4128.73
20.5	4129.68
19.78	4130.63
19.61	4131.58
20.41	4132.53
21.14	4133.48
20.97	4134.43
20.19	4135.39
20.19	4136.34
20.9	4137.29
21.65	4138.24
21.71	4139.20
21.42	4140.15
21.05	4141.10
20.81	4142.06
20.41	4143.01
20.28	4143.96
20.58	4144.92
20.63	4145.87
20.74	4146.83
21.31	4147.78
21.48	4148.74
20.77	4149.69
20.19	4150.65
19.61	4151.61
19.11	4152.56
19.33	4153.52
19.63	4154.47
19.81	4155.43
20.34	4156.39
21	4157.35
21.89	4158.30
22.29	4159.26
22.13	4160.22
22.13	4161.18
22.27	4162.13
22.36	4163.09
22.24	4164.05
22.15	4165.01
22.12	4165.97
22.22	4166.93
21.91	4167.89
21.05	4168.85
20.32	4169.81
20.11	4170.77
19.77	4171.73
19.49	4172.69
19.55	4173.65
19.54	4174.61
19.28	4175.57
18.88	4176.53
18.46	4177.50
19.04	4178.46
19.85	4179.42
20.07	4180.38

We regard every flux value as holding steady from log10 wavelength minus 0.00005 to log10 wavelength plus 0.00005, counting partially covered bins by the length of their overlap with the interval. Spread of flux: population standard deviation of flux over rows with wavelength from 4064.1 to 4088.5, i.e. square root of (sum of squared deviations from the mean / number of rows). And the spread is 1.1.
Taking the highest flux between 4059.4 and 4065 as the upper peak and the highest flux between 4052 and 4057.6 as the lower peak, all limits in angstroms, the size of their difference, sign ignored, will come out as 2.0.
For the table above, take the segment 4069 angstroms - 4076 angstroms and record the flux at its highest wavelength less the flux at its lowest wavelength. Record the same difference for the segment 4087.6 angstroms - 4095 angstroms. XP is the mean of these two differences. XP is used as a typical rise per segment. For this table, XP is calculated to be -2.4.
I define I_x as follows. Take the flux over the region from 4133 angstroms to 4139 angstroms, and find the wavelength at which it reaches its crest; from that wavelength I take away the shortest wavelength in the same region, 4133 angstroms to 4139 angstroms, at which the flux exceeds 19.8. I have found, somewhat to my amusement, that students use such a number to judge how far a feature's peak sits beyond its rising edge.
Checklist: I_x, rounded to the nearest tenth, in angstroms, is 4.8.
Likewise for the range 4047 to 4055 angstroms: 4.7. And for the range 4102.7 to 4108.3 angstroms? 0.0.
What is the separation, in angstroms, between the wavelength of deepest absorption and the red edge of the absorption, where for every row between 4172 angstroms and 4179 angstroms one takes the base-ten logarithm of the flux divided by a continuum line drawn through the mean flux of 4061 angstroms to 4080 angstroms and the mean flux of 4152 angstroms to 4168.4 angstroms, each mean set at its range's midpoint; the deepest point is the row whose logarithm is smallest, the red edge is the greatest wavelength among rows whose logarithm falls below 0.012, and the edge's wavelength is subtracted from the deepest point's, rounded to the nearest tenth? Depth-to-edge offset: -1.0 angstroms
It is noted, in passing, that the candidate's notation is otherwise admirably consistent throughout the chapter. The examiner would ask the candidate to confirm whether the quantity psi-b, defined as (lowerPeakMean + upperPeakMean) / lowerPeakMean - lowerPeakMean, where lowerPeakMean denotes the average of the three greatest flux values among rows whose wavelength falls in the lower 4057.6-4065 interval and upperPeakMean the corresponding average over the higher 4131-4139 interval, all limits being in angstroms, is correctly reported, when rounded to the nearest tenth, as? -17.6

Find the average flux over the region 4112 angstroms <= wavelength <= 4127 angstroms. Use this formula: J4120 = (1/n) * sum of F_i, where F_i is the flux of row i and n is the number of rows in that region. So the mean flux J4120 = 21.1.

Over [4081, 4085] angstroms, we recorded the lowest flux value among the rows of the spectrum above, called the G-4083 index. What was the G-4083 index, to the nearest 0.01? 20.35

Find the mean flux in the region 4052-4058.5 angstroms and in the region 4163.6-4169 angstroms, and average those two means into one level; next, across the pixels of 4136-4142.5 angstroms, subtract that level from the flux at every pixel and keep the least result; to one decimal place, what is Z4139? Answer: -0.9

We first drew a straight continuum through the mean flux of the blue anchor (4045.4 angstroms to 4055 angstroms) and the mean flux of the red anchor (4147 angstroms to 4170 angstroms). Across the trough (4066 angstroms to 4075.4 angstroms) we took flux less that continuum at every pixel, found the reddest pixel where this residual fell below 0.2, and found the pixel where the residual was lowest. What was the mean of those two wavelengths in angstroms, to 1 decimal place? 4074.9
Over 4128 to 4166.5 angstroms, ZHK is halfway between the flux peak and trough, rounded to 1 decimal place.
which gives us 20.7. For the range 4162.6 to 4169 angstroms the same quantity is 21.7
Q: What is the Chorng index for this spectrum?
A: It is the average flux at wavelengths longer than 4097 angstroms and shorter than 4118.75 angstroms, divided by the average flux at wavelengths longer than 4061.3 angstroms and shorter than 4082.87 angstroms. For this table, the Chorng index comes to 0.98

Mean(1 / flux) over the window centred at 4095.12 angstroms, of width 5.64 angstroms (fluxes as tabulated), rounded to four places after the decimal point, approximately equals 0.0497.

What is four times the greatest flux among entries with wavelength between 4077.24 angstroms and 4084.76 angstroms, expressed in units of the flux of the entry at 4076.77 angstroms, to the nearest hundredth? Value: 4.49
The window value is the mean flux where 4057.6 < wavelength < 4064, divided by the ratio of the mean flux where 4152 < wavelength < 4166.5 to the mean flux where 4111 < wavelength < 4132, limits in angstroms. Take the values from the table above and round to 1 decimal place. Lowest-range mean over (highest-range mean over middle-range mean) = 18.6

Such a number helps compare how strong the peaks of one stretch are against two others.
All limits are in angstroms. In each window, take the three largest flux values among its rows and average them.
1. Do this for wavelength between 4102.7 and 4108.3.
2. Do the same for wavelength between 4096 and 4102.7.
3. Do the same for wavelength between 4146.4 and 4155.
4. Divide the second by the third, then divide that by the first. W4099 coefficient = 0.0433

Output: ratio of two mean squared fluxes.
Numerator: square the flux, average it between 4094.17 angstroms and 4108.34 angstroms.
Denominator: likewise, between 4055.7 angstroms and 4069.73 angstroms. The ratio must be 0.90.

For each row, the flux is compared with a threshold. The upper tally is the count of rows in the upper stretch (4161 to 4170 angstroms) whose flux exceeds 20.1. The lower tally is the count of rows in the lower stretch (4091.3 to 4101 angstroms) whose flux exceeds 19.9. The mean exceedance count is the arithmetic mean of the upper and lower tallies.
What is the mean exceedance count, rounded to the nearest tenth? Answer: 7.0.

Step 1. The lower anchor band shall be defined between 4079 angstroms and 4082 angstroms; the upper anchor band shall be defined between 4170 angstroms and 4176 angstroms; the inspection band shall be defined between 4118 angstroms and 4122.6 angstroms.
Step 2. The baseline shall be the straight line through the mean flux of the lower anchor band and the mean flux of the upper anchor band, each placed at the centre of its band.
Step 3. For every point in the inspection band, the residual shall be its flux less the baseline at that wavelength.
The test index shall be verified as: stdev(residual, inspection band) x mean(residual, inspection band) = 0.0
